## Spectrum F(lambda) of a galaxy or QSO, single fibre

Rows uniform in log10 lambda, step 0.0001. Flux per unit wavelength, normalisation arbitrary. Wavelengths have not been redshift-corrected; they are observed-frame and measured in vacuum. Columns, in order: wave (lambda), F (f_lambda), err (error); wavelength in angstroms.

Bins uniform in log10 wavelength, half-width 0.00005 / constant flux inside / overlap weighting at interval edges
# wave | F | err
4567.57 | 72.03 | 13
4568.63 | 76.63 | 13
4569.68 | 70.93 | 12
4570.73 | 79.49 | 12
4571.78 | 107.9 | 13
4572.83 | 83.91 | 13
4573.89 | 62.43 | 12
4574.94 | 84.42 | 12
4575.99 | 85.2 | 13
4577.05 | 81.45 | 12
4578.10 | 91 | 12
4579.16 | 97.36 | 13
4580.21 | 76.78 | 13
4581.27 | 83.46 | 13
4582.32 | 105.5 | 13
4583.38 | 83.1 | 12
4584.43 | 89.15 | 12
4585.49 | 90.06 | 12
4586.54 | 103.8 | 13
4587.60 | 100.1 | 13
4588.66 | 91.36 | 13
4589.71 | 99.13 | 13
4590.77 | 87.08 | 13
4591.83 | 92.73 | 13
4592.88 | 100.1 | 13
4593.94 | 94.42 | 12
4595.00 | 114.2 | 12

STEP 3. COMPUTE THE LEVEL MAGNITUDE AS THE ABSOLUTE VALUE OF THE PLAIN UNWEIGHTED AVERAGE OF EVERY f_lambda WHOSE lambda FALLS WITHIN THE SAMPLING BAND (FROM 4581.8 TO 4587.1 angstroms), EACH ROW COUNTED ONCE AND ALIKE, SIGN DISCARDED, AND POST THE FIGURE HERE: 94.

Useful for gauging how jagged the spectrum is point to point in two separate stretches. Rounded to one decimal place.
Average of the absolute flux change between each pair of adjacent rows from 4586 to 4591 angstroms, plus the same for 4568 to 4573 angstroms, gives 24.7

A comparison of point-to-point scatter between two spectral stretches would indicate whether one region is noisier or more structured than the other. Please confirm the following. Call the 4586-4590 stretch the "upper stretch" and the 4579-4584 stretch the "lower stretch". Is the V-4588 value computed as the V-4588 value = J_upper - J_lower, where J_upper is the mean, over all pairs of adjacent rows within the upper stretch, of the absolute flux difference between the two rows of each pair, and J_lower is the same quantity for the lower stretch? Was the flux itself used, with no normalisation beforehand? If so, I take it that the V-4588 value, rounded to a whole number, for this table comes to -11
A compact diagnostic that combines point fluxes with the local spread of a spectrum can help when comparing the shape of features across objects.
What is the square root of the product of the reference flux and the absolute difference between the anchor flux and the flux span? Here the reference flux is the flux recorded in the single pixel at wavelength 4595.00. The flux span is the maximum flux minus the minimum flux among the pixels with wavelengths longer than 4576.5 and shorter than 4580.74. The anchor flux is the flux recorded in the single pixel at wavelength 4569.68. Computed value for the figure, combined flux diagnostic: 76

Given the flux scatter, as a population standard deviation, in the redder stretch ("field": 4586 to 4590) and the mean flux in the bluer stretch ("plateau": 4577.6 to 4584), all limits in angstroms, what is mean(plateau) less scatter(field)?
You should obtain 85.0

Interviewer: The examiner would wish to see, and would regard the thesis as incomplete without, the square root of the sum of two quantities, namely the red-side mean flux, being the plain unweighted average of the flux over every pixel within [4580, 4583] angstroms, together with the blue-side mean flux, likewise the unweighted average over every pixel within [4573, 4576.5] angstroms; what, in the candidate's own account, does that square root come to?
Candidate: 12.9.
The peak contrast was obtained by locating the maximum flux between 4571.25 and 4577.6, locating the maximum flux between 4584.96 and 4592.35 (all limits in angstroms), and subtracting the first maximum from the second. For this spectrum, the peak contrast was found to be -4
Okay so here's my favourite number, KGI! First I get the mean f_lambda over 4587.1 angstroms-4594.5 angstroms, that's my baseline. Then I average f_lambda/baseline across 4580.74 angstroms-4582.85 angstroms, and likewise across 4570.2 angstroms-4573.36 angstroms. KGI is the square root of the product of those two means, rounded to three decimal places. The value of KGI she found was 0.973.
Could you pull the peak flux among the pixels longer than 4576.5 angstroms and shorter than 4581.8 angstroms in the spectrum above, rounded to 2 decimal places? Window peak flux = 97.36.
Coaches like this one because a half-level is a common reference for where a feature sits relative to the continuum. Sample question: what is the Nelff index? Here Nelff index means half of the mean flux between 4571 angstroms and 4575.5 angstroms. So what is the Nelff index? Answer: 42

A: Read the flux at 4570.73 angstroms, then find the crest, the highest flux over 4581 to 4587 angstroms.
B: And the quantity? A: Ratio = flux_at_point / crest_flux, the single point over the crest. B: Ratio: 0.75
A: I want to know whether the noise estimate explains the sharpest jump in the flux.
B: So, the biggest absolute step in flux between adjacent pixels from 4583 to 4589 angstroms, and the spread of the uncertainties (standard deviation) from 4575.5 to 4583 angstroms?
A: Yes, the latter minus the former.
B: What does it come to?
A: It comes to -13.3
